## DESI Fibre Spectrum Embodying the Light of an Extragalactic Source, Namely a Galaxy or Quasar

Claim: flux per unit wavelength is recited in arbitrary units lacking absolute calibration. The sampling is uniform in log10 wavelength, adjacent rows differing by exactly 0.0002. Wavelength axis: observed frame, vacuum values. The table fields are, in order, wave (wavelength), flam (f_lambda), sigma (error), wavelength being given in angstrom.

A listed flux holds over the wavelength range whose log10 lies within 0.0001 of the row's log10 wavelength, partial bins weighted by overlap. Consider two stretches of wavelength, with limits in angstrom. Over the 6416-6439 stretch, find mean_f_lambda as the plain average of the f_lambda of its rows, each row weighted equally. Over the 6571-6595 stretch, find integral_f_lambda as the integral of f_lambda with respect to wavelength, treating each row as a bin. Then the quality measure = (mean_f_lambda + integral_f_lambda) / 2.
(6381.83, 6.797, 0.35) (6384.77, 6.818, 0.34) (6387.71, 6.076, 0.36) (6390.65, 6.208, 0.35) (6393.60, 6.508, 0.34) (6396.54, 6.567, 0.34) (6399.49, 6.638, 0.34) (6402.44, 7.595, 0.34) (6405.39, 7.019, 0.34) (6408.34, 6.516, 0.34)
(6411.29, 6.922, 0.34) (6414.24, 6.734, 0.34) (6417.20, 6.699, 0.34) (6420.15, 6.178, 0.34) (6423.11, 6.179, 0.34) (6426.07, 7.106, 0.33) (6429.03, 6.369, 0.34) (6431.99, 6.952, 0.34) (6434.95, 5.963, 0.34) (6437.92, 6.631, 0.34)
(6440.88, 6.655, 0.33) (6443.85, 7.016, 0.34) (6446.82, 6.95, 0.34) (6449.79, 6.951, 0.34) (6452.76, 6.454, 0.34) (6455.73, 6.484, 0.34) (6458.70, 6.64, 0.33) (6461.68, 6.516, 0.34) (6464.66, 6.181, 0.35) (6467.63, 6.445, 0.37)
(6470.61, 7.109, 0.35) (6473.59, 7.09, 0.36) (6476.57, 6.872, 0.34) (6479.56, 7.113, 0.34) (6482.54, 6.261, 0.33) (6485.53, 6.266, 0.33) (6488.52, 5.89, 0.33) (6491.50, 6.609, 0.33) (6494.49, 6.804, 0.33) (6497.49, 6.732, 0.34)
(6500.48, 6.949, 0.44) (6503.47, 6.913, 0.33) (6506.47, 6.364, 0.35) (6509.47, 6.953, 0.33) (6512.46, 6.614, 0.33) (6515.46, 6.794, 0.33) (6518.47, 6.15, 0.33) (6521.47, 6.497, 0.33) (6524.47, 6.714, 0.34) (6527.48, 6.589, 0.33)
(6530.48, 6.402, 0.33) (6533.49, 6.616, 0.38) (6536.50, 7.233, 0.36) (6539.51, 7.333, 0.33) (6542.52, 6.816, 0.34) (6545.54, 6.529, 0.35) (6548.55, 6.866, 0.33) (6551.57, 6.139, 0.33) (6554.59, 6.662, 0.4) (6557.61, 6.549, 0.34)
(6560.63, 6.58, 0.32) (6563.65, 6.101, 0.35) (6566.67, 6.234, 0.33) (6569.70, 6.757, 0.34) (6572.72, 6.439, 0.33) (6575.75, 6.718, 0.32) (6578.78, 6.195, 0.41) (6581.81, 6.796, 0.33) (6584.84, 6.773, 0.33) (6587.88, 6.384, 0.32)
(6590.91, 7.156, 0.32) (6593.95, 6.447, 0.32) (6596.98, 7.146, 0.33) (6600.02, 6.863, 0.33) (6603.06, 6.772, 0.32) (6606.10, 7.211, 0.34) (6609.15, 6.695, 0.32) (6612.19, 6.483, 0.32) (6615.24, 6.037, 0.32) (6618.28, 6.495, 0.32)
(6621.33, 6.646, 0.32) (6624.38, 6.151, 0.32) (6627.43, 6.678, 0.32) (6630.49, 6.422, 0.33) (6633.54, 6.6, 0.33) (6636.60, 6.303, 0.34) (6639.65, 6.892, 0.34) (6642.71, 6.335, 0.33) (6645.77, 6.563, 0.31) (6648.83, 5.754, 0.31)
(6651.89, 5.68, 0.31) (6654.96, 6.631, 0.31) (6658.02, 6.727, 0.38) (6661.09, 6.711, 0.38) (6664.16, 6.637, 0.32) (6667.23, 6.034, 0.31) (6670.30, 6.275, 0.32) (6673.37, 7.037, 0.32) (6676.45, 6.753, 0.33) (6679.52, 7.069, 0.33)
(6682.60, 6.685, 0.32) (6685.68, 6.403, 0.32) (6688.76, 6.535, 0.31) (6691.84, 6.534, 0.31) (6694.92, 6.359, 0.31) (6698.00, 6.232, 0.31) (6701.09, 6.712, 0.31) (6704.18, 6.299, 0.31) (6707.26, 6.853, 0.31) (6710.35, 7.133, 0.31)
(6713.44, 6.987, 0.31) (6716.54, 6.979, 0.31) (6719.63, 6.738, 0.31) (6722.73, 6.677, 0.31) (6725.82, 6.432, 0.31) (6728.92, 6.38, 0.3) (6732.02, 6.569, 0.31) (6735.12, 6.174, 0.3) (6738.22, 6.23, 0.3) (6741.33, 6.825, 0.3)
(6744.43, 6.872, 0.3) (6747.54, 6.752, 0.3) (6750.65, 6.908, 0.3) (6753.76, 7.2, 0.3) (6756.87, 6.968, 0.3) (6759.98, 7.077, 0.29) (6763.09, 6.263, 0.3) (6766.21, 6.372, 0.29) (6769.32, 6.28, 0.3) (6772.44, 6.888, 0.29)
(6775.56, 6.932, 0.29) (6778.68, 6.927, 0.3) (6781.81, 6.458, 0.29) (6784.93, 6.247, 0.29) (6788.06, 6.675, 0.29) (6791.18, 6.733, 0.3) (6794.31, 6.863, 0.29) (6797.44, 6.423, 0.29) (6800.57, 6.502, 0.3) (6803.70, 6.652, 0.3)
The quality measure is 83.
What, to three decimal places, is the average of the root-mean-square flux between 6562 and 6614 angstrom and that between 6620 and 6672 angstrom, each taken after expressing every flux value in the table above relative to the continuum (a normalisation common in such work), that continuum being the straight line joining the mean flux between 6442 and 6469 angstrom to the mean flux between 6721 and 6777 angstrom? 0.985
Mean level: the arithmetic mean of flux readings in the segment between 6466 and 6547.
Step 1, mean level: 6.69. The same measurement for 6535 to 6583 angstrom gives 6.62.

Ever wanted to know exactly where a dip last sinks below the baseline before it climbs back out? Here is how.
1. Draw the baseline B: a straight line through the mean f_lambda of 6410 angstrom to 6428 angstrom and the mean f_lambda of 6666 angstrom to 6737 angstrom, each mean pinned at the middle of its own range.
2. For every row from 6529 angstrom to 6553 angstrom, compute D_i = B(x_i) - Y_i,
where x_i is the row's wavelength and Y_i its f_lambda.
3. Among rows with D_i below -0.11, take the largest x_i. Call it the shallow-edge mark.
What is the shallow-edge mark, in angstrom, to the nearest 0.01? 6548.55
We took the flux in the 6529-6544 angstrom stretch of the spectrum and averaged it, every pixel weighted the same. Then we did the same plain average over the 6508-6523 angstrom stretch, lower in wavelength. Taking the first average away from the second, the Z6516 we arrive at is -0.28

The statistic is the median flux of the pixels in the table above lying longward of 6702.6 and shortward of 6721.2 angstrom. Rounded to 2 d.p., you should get 6.92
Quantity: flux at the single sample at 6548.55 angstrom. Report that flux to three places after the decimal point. 6.866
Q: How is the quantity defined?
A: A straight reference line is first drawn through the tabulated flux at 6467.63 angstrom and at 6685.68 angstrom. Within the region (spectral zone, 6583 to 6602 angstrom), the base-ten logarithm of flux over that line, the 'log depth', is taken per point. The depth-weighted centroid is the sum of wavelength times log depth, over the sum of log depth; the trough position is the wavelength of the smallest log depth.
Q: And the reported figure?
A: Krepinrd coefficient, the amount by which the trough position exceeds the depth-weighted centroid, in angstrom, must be -5.9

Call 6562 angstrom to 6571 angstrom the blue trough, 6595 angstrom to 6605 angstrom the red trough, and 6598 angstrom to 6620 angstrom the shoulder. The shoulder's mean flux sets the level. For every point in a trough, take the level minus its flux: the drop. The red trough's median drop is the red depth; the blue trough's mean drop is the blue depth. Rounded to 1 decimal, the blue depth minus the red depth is 0.5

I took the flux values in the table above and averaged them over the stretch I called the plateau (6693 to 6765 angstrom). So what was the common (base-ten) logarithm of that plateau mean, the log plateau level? 0.825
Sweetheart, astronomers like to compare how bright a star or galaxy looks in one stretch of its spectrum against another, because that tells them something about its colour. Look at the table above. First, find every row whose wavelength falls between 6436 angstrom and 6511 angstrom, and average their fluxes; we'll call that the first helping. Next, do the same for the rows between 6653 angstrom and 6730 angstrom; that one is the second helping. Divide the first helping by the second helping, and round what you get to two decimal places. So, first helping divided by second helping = 1.01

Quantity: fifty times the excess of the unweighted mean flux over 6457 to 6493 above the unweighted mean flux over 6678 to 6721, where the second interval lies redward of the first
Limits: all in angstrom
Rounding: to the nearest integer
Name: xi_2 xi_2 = -5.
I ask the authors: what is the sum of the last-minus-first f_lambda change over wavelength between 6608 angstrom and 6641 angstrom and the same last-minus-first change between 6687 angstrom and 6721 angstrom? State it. 0.4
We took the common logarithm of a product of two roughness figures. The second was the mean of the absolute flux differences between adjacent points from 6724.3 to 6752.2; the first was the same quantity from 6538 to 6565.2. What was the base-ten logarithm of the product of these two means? -1.1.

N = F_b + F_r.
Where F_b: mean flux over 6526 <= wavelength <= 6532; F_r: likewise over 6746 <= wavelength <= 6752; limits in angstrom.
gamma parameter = 13.3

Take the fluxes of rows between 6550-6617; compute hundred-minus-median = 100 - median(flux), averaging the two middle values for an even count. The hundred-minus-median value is 93.4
